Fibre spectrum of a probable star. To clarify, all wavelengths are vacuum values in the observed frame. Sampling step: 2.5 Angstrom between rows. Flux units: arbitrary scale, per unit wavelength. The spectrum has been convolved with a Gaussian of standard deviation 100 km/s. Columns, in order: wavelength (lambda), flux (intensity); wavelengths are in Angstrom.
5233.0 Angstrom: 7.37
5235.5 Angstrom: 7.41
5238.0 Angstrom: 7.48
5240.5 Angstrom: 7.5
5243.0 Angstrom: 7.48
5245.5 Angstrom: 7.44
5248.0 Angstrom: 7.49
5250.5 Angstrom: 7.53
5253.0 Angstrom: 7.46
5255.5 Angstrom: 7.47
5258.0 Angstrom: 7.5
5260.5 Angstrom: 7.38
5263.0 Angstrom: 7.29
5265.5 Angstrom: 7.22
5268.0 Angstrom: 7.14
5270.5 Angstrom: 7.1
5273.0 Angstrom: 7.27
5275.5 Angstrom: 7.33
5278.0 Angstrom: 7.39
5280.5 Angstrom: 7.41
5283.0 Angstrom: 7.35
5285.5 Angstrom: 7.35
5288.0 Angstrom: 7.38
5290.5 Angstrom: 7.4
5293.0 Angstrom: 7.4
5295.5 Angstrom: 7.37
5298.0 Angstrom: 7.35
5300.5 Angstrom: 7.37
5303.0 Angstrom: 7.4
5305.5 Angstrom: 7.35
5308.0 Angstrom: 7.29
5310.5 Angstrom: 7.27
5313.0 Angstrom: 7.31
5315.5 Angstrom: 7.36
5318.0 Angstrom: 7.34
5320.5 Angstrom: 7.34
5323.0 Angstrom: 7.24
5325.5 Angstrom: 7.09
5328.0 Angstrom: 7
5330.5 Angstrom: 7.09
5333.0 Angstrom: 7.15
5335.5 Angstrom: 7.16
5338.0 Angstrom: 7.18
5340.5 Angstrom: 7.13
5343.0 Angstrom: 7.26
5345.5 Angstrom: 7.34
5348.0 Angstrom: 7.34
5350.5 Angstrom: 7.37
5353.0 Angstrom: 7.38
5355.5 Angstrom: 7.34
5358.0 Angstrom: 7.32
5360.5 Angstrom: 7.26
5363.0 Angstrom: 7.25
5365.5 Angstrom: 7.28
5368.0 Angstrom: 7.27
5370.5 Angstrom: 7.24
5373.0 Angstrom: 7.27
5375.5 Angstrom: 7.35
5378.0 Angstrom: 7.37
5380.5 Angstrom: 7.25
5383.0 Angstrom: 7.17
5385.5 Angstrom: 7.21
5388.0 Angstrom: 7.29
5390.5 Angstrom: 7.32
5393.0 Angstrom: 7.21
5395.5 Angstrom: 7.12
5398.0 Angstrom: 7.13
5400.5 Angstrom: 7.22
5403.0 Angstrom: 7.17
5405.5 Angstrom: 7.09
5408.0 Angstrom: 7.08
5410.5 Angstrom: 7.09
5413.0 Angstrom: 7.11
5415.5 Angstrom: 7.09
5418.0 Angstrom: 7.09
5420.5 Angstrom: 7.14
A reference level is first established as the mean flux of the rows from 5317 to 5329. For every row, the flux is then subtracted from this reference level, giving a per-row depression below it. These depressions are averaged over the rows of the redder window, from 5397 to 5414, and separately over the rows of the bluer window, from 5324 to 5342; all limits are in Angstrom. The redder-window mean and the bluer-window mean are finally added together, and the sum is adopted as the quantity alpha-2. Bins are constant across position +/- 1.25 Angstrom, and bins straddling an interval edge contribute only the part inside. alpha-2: 0.16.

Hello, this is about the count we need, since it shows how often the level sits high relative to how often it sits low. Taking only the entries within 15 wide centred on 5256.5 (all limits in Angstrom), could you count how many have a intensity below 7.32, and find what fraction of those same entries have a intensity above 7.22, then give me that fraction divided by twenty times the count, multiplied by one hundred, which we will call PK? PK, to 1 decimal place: 5.0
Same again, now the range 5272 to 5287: 5.0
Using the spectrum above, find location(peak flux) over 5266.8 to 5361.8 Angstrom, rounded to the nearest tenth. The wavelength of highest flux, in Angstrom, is 5280.5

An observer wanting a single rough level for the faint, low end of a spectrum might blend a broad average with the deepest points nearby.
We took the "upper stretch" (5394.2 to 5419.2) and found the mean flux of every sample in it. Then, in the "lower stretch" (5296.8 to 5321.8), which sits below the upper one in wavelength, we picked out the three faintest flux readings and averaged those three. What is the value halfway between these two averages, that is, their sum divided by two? 7.20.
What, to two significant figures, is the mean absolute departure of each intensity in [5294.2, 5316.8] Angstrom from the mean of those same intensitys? 0.034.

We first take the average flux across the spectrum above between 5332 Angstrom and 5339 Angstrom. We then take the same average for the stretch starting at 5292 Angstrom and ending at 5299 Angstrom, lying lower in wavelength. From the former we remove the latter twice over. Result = -7.58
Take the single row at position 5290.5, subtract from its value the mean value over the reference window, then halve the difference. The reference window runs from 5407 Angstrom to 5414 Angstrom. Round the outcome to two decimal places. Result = 0.15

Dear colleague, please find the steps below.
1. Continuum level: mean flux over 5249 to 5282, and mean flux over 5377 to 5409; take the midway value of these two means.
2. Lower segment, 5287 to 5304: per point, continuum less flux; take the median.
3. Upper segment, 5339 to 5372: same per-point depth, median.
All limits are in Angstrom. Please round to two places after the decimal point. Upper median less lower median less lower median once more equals 0.21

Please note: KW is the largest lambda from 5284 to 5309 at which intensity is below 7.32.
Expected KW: 5308.0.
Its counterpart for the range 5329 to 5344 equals 5343.0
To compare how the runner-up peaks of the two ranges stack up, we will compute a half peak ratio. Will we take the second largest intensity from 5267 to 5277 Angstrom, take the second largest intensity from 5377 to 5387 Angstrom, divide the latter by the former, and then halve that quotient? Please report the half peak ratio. 0.499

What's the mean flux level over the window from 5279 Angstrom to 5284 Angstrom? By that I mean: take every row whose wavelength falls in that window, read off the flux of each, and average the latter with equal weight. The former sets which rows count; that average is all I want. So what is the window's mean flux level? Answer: 7.38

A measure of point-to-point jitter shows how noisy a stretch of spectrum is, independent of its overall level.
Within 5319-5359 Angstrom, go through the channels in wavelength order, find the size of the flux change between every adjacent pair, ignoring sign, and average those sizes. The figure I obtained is 0.059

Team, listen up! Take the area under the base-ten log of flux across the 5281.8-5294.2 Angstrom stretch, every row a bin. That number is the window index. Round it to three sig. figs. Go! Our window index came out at 10.8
